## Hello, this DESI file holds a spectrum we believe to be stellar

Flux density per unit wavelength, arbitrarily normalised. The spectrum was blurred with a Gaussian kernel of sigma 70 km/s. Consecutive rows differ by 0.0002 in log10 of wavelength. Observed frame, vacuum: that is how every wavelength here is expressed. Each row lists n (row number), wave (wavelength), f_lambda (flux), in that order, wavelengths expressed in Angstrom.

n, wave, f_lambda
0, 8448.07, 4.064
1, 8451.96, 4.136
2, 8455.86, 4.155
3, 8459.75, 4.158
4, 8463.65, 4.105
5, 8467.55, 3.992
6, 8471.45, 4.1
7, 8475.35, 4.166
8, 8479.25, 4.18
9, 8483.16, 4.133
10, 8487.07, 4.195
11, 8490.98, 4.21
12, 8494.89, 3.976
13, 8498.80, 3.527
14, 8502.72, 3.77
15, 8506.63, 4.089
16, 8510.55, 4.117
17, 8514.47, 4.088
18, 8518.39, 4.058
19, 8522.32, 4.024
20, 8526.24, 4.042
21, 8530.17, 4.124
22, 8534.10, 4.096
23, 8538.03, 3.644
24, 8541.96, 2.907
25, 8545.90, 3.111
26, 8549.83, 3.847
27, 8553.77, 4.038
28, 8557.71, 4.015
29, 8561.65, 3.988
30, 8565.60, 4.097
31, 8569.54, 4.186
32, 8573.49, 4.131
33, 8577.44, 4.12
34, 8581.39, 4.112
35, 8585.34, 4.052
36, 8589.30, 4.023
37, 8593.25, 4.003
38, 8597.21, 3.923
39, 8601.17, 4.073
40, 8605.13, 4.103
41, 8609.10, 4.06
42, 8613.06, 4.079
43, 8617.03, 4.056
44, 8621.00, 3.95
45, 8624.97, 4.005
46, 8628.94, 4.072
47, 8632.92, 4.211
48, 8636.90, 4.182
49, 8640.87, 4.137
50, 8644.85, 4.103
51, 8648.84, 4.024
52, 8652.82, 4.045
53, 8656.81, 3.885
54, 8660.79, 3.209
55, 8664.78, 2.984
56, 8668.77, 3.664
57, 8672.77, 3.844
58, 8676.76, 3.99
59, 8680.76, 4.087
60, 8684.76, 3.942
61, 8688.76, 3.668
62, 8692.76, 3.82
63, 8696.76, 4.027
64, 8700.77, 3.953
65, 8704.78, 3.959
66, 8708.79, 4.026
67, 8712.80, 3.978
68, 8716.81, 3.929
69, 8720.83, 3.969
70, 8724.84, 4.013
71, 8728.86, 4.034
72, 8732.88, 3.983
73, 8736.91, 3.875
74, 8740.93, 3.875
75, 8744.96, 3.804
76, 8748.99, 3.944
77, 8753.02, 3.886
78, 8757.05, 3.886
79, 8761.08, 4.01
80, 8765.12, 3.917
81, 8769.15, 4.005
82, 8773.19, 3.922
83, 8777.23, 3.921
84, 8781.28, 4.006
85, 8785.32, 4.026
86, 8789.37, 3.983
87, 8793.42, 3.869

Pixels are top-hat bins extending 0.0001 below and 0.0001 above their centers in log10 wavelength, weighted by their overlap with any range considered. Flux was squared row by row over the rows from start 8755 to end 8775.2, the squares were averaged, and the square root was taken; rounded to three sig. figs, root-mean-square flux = 3.95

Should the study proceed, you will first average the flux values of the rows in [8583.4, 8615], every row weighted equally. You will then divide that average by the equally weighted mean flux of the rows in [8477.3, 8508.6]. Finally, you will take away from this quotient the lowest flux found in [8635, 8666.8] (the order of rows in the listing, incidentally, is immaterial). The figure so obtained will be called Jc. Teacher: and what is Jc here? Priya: -1.98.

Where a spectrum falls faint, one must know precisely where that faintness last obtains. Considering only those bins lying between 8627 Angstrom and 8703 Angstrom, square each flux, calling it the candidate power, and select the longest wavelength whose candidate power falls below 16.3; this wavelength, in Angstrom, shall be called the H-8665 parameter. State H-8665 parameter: 8700.77 Angstrom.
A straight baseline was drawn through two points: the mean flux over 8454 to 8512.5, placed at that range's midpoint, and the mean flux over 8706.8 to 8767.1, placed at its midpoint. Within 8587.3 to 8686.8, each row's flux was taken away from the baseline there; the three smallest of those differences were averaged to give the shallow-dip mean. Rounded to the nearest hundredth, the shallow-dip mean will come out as -0.19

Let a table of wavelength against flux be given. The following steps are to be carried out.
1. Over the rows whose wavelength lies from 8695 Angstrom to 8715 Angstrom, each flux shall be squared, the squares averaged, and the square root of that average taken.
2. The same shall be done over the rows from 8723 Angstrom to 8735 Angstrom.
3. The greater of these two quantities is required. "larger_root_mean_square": 4.010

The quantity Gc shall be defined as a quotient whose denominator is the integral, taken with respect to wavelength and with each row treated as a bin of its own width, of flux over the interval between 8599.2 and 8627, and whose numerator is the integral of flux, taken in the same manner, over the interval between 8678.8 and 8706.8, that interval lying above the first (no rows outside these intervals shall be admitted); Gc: 0.98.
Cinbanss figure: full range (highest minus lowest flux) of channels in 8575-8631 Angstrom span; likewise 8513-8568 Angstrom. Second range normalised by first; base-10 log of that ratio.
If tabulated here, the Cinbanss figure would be 0.8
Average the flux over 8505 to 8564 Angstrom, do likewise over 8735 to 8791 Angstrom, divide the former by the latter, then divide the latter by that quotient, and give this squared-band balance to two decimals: 3.99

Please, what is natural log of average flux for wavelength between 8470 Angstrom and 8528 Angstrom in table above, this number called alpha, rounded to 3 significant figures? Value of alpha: 1.40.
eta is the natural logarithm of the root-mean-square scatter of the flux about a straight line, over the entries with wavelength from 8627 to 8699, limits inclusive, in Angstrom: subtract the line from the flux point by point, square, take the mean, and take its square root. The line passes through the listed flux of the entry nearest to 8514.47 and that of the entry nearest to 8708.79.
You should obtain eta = -1.0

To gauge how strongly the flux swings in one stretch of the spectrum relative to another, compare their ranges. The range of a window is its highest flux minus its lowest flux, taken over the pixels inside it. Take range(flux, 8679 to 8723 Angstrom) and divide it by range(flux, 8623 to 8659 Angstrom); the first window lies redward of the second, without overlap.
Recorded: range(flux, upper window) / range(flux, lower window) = 1.3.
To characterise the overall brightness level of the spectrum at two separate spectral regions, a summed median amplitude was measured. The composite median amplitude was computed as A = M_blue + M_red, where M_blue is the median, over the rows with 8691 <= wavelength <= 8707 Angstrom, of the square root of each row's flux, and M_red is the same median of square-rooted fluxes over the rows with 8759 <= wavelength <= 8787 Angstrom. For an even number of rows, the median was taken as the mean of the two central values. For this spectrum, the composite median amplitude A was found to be 3.99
